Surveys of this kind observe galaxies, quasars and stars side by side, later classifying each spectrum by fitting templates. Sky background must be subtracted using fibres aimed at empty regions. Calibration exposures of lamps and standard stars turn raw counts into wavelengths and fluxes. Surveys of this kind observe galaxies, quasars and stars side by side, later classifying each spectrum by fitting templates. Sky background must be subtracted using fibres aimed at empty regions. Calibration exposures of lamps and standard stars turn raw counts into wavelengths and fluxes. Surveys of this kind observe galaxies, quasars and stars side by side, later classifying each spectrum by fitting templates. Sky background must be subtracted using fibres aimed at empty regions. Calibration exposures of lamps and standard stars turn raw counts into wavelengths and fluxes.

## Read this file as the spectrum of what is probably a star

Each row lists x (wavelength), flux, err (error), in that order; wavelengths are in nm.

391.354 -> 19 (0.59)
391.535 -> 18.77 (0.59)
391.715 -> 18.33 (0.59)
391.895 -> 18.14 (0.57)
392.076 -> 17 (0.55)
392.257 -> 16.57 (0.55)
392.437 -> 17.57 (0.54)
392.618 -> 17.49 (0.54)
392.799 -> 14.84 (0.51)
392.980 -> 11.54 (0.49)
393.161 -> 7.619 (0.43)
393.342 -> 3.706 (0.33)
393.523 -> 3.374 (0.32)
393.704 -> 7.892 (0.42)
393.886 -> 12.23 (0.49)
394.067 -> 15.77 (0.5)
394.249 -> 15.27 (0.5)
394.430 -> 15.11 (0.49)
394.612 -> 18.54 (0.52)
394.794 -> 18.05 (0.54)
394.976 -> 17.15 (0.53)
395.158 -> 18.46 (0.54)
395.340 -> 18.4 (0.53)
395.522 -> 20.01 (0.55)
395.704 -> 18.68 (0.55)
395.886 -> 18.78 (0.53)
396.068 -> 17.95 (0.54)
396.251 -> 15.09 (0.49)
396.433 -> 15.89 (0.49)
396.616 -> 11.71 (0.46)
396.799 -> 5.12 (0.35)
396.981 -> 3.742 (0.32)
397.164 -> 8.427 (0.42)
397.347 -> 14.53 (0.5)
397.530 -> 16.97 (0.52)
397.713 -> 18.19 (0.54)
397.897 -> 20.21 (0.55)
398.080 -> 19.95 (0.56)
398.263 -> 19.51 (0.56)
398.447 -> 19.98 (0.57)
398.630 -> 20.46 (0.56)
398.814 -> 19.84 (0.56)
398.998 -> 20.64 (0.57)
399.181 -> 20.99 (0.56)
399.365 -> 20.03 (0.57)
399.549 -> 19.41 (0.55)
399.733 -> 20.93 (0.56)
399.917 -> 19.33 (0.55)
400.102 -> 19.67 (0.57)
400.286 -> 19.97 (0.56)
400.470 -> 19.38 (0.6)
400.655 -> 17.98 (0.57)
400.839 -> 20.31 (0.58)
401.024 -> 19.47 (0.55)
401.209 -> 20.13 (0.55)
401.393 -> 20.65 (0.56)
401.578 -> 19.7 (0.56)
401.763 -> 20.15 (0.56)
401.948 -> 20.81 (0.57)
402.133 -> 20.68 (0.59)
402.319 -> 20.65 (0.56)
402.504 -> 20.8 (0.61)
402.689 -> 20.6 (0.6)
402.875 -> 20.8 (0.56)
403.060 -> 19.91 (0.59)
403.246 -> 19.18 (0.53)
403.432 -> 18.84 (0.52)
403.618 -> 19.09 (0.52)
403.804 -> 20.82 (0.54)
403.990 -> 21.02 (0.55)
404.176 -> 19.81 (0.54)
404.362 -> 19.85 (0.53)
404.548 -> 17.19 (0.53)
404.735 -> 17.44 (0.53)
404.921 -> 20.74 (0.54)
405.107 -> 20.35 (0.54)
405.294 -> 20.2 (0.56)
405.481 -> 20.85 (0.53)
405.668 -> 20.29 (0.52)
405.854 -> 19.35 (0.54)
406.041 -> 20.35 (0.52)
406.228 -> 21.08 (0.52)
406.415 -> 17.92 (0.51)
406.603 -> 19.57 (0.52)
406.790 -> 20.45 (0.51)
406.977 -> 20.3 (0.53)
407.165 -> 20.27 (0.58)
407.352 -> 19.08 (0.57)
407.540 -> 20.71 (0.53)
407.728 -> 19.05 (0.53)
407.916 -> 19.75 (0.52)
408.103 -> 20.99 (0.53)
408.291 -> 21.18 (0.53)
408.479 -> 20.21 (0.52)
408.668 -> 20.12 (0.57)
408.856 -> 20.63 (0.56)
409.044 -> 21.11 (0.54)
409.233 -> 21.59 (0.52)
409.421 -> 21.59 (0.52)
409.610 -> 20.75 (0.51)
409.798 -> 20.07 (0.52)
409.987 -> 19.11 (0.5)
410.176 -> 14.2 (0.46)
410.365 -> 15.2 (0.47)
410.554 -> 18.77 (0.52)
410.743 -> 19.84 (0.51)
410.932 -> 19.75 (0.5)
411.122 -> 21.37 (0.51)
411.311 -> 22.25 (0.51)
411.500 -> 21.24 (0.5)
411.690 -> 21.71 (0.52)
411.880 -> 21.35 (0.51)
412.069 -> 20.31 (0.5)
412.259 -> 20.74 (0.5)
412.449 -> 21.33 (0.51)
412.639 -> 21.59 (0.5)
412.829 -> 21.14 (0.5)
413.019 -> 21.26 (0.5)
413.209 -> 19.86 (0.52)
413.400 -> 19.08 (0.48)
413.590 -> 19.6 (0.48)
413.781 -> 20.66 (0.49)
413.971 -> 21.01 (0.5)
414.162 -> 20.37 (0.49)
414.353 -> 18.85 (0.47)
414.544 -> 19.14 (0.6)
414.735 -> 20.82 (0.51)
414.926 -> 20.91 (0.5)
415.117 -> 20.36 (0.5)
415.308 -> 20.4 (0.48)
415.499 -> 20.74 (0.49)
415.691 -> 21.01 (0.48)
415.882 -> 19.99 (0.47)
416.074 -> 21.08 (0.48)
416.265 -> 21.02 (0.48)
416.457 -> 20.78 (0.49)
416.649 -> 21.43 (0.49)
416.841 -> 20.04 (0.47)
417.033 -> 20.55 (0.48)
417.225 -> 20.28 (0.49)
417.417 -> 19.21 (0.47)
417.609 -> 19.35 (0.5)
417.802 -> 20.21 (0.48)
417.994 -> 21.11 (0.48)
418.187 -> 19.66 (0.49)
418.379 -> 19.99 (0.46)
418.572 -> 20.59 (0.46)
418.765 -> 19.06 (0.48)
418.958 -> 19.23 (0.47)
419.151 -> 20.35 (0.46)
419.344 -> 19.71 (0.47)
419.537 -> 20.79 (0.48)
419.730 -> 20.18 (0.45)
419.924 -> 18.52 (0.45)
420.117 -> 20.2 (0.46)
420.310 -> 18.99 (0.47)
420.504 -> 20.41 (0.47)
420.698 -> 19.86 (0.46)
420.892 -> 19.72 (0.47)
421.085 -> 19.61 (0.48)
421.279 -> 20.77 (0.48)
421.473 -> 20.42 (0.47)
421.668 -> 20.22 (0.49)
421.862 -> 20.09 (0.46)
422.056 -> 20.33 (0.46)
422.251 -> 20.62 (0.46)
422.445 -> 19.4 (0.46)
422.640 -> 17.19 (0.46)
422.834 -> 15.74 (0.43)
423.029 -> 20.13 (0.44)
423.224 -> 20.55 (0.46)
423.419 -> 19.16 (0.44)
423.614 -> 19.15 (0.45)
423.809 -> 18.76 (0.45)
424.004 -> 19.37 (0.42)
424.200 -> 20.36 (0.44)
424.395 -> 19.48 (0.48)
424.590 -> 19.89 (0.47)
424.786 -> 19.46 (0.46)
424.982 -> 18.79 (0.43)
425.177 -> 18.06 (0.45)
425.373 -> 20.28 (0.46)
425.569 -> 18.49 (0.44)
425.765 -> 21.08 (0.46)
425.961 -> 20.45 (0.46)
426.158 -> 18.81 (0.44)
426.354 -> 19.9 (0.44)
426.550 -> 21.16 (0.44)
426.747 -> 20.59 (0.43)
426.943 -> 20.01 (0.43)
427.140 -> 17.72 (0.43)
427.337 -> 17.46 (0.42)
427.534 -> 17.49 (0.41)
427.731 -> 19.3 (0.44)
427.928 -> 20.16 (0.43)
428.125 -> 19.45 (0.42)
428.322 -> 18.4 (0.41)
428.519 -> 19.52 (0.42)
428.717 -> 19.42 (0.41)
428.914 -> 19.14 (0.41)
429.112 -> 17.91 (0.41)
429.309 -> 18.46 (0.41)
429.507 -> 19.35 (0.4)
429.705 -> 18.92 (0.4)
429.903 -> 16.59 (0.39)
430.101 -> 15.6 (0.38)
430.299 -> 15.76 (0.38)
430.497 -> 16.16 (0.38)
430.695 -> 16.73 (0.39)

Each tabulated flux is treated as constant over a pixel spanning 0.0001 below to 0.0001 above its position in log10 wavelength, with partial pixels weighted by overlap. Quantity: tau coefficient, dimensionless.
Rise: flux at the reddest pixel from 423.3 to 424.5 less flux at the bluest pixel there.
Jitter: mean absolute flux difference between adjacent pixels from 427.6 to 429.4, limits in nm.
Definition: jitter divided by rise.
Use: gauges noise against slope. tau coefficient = 2.3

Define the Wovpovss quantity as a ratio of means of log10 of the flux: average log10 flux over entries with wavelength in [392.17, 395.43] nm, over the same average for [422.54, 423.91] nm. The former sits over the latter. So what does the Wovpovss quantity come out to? 0.86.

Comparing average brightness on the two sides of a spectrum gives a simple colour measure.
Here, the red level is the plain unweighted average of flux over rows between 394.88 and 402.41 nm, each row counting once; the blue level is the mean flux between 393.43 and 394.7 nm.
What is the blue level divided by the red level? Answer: 0.70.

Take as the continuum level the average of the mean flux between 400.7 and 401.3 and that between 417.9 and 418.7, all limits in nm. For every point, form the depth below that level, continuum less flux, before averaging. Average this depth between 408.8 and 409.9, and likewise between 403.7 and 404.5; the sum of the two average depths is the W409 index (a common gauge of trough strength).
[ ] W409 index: -1.0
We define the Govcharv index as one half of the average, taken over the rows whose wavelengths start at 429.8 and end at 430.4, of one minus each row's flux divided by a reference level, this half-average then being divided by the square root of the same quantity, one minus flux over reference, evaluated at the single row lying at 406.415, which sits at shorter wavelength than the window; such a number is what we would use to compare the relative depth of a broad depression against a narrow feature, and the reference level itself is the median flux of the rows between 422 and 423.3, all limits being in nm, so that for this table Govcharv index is 0.31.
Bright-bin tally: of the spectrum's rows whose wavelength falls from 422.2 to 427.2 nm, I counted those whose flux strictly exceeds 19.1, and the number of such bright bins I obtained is 18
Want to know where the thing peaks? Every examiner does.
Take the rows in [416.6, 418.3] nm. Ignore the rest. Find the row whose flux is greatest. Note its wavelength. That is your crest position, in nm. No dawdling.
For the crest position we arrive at 416.649 nm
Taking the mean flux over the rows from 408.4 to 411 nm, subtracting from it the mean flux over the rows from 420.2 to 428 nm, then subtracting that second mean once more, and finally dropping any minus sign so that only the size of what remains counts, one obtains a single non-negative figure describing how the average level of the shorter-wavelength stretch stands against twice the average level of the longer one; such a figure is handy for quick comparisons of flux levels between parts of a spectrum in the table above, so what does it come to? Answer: 19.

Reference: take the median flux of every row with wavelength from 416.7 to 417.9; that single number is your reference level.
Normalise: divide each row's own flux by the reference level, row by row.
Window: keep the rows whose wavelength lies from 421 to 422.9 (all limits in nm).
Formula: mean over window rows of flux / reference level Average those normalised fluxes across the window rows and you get 0.97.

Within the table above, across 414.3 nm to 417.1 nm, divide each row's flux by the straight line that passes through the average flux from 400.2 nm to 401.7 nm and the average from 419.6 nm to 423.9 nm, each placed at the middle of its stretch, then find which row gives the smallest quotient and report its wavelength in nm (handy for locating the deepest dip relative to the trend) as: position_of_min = 414.353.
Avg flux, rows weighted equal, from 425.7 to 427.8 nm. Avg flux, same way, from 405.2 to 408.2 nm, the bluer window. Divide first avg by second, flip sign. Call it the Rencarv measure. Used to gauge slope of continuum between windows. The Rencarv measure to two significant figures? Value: -0.97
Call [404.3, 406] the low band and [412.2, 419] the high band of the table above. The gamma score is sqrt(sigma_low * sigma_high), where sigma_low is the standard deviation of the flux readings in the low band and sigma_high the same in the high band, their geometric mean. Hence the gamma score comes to 1.0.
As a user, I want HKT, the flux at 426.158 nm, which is 18.81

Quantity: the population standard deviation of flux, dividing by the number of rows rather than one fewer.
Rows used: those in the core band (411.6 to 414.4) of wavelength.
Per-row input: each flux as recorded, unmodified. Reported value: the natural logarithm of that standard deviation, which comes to -0.14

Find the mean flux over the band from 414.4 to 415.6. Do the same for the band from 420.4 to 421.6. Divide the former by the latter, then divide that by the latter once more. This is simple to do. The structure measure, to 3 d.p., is 0.050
